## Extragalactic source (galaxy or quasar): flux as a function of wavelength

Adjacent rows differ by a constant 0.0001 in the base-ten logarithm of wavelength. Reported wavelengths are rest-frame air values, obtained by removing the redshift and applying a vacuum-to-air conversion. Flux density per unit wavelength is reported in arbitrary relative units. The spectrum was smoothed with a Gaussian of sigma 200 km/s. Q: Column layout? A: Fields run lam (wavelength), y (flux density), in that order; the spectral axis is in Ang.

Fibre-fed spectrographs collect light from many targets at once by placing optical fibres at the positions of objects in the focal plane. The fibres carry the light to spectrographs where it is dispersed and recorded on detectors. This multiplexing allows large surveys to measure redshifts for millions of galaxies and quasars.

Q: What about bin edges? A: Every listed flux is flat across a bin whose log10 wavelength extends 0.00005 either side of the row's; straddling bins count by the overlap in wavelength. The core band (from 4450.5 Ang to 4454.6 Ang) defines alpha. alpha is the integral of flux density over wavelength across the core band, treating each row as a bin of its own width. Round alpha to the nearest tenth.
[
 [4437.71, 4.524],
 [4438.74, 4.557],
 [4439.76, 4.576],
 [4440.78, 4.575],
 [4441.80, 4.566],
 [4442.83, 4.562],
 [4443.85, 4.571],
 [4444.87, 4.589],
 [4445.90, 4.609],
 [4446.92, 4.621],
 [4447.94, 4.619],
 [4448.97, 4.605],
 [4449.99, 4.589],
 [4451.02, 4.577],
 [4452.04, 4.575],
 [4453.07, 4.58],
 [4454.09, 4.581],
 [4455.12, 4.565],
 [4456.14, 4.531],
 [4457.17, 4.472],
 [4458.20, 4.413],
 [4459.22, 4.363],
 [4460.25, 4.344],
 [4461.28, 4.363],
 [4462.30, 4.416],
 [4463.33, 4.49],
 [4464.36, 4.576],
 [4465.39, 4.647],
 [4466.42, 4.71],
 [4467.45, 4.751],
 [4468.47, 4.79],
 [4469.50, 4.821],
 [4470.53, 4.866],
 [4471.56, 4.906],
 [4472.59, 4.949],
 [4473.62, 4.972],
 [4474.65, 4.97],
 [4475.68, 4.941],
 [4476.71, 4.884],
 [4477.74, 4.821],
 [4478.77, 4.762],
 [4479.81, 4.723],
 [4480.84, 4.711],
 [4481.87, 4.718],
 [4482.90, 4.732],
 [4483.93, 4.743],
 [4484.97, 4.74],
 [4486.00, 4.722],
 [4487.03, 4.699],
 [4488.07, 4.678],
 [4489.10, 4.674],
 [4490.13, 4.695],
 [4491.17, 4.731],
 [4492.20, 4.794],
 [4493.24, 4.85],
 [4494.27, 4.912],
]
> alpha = 18.8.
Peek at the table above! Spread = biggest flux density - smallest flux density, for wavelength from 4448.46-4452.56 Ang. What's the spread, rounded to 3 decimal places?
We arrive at 0.030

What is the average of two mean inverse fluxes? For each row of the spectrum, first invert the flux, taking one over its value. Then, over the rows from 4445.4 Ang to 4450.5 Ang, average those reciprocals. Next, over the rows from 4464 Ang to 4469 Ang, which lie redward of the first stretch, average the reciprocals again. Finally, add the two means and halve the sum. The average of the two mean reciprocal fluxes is 0.215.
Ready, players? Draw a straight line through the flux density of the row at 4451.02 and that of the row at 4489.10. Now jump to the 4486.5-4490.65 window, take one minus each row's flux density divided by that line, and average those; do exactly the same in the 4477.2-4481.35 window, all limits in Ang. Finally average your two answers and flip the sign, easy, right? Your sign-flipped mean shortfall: 0.013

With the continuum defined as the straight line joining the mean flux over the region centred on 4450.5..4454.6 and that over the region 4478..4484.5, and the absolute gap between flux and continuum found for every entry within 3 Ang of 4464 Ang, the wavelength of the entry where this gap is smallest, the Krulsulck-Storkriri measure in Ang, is 4465.39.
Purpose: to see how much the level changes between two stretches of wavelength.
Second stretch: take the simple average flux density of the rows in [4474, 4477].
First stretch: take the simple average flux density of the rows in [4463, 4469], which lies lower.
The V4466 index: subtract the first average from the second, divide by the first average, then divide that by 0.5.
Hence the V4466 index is 0.12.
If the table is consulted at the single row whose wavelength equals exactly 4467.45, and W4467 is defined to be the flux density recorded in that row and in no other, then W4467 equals 4.751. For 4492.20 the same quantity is 4.794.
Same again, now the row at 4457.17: 4.472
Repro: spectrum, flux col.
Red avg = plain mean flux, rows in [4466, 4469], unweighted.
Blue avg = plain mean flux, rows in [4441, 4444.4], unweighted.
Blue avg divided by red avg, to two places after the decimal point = 0.96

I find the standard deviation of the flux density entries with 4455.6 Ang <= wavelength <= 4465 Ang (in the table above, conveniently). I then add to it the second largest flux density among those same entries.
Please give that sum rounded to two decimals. 4.61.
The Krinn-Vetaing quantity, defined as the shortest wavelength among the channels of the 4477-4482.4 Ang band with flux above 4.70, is 4477.74 Ang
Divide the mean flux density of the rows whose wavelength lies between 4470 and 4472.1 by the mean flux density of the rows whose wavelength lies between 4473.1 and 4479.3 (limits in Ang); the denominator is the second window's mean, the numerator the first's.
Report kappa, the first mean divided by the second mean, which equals 1.00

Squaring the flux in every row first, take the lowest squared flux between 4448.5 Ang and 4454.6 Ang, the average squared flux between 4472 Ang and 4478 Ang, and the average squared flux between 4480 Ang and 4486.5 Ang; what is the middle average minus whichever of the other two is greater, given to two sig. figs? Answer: 1.9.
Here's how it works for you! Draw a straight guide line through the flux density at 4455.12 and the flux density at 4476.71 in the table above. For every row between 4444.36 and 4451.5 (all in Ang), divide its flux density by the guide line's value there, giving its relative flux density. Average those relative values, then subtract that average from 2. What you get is 0.97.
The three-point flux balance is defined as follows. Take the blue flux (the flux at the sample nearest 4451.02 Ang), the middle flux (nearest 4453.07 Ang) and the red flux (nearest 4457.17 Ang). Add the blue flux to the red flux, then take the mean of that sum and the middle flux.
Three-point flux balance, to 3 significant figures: 6.81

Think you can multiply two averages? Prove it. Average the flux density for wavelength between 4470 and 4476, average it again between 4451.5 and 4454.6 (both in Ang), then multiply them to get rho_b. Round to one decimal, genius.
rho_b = 22.6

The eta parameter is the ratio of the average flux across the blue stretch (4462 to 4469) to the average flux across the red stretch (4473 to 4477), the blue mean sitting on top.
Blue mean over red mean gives 0.936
